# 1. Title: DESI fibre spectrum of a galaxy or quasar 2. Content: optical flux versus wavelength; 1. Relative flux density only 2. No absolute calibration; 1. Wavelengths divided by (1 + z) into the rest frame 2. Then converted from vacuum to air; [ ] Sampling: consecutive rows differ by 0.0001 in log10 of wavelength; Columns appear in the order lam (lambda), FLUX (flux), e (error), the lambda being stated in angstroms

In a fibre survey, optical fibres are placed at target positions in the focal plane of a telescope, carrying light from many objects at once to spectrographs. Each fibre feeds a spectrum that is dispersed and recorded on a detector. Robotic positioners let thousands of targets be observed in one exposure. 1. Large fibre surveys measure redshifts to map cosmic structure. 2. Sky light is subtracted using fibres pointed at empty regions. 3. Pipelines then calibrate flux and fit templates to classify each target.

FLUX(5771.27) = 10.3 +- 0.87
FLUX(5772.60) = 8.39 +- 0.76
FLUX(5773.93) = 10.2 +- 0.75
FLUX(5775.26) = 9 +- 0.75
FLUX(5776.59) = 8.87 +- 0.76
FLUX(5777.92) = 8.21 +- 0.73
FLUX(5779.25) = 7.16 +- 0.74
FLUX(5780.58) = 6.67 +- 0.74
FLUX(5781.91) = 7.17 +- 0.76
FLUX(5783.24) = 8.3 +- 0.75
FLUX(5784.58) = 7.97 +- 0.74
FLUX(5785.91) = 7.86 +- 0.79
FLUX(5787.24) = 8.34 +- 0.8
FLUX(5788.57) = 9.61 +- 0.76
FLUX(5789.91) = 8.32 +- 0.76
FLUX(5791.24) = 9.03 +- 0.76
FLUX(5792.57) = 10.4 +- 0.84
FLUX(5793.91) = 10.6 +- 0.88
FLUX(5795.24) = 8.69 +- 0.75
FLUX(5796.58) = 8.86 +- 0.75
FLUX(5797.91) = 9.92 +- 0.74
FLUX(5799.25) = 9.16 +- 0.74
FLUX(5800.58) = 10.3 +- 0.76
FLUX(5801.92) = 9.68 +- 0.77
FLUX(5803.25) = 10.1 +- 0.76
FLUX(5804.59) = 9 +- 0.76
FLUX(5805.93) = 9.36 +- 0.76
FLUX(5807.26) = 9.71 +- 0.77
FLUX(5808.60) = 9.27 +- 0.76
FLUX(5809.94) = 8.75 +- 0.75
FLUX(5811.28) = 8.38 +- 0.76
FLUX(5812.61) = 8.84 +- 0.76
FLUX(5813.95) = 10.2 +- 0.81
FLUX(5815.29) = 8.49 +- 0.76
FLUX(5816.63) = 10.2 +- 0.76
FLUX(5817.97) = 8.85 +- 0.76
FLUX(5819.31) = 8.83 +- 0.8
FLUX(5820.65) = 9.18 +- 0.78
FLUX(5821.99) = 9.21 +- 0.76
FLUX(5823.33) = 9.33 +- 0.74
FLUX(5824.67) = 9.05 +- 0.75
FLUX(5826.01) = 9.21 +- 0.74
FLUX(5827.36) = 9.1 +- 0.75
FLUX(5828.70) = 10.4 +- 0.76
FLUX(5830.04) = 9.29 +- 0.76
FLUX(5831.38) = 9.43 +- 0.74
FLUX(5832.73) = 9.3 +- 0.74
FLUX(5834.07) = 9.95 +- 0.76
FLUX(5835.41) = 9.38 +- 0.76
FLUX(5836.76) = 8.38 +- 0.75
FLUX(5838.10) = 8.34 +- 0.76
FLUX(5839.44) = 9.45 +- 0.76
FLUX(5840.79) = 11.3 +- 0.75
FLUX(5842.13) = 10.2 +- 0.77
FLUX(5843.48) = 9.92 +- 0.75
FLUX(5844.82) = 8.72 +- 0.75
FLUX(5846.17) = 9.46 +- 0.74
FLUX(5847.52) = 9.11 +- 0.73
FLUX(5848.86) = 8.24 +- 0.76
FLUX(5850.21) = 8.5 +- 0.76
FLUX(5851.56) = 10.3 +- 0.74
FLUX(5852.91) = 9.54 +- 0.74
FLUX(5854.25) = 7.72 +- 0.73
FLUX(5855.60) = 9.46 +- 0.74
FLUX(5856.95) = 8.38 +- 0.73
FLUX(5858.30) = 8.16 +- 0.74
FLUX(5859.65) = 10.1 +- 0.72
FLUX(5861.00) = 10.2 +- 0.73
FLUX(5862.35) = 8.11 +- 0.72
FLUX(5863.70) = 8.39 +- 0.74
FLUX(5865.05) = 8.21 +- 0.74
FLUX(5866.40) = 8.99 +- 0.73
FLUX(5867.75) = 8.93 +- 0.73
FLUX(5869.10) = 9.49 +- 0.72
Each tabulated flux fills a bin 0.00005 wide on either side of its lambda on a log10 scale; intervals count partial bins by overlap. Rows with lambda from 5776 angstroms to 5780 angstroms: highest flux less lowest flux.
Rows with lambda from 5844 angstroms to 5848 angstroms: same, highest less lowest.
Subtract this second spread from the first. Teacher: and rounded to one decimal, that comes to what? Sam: 1.0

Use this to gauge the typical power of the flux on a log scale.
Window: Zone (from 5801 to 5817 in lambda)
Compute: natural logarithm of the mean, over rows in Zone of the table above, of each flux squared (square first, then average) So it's 4.47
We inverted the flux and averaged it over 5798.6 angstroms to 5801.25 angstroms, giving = 0.103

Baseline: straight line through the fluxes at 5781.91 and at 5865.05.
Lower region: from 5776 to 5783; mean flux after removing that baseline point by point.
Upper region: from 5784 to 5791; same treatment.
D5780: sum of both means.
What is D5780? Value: 1.7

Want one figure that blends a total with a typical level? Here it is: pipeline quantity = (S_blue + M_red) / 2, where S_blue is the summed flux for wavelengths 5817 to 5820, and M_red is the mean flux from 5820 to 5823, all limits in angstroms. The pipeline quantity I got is 13.4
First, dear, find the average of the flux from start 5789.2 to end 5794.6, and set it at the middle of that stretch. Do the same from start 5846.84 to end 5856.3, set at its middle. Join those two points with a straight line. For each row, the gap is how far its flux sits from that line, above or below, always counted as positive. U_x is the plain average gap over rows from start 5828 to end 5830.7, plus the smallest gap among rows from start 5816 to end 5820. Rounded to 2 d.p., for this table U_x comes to 1.11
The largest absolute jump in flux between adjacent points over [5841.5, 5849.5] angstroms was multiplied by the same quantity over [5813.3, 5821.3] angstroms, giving 2.1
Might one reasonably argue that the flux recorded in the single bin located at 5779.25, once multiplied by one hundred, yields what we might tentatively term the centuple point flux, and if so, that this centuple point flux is 716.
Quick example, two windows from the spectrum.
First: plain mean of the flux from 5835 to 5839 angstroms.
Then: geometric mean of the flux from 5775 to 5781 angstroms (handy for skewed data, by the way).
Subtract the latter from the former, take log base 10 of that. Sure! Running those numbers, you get -0.11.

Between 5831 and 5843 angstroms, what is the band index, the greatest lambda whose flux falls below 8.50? 5838.10 angstroms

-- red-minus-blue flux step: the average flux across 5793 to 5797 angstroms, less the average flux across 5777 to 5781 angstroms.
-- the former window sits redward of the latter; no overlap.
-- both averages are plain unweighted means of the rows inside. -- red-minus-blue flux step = 2.0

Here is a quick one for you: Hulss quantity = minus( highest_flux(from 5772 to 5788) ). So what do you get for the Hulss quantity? -10.2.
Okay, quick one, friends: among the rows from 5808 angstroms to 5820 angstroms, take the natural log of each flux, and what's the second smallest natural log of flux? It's 2.14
